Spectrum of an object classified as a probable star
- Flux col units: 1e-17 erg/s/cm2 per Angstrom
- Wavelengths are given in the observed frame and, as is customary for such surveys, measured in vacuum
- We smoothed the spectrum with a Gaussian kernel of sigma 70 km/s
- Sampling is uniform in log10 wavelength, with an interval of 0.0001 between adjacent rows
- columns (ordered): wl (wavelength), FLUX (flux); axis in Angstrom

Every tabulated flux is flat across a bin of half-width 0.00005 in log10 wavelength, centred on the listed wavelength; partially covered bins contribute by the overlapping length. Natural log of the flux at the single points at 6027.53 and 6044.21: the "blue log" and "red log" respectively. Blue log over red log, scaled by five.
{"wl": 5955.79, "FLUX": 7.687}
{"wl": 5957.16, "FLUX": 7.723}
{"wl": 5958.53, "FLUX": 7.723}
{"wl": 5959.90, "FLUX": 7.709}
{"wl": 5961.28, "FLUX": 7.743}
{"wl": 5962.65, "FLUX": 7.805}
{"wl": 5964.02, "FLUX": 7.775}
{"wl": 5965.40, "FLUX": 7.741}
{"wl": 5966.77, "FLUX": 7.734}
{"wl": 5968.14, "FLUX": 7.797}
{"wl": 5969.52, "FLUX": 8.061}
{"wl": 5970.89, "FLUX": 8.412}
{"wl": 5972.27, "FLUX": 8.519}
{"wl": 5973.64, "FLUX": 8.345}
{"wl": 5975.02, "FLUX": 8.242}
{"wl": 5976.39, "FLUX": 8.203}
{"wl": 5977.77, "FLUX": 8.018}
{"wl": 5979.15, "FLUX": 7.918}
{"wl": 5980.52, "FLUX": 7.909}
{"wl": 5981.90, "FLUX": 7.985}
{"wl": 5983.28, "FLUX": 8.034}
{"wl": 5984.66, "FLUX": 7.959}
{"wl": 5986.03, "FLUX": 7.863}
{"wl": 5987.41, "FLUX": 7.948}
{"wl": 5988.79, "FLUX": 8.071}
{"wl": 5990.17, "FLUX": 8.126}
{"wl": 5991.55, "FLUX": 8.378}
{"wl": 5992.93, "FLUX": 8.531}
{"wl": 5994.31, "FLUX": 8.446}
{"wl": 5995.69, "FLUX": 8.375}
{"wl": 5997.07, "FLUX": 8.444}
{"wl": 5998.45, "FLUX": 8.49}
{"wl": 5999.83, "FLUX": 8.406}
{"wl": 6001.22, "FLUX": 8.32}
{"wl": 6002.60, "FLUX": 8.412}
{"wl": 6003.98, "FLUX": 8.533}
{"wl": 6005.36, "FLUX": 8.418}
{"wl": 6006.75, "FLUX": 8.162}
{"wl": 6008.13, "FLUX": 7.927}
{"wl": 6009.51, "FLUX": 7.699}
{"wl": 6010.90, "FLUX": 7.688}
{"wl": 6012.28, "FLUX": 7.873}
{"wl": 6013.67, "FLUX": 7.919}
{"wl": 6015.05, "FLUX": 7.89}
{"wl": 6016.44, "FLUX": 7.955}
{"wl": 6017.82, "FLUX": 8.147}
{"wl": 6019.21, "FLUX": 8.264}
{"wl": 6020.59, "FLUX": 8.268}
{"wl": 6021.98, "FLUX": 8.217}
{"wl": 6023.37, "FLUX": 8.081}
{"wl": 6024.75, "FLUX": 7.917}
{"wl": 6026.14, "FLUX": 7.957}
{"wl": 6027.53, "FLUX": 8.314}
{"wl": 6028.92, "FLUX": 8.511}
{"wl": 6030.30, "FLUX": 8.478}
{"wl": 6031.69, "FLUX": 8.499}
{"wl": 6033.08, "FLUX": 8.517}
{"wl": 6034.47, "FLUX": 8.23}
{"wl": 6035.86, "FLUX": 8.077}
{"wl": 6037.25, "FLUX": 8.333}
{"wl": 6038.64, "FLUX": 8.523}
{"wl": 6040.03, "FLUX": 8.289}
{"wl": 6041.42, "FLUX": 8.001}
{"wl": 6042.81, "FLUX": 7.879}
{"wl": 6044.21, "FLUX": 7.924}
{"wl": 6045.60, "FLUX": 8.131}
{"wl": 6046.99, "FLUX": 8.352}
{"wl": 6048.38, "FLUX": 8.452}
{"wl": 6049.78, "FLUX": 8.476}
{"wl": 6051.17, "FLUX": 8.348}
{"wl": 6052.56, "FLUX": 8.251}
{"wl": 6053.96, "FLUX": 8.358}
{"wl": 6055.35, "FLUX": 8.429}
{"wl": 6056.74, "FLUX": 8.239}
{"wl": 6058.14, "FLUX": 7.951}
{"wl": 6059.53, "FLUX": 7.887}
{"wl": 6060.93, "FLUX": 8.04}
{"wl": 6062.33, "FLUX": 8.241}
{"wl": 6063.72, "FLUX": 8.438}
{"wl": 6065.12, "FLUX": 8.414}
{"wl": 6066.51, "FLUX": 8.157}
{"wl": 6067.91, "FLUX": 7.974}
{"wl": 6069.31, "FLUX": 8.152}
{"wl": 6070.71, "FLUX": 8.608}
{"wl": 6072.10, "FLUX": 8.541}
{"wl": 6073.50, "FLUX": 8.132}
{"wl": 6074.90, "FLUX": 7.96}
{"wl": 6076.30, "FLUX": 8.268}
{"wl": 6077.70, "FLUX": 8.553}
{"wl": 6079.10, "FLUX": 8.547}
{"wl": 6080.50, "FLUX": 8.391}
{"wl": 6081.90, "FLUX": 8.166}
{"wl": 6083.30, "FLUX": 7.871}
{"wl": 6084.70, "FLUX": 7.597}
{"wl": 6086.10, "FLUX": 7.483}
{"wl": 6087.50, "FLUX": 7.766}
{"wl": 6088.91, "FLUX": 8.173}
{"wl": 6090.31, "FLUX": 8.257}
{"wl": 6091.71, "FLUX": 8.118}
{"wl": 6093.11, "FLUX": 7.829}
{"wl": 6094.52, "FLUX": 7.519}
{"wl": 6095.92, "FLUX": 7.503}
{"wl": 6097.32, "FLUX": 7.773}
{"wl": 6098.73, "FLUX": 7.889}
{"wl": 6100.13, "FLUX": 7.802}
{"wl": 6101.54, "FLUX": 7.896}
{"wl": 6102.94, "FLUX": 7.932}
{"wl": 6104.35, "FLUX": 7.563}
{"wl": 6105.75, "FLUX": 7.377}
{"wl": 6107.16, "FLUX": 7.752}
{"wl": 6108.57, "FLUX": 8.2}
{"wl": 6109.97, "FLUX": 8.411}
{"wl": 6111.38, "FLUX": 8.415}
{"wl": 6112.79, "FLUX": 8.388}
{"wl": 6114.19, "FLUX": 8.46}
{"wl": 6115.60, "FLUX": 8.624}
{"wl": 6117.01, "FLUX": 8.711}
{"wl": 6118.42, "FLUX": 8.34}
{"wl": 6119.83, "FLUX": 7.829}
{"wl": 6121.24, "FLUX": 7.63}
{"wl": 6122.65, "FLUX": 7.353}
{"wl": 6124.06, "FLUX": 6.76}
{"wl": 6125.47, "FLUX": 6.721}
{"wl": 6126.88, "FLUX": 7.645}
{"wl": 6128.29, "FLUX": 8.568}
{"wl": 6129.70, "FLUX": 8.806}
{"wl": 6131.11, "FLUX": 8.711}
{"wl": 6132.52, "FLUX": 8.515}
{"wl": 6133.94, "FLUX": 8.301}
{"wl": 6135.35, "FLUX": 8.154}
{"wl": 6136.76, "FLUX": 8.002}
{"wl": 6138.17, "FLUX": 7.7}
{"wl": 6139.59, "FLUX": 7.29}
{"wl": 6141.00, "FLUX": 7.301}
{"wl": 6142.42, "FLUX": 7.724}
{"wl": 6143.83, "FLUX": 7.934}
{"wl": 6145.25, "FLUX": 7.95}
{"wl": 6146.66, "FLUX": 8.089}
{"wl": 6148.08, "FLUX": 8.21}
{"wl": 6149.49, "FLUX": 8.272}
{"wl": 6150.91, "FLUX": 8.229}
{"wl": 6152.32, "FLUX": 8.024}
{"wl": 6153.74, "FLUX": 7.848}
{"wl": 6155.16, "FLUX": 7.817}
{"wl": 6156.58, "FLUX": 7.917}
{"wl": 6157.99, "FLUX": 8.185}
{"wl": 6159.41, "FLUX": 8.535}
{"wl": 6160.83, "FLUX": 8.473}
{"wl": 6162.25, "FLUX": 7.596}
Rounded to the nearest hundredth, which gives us 5.12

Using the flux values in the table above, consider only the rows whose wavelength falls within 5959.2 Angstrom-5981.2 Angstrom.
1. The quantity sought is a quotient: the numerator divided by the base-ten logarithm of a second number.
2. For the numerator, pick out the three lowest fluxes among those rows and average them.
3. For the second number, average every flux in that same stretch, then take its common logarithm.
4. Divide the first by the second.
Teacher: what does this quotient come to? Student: 8.56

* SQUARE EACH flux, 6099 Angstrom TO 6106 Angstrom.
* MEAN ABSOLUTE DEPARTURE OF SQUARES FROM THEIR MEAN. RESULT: 3.0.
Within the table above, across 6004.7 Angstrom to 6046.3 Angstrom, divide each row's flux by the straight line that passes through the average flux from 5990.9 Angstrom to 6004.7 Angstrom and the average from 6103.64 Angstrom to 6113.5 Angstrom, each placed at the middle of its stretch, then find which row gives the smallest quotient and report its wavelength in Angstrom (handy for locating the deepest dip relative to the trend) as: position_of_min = 6010.90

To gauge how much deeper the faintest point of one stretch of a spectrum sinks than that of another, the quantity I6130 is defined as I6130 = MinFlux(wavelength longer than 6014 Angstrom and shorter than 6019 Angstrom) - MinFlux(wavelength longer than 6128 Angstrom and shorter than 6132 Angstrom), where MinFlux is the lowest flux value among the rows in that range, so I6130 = -0.68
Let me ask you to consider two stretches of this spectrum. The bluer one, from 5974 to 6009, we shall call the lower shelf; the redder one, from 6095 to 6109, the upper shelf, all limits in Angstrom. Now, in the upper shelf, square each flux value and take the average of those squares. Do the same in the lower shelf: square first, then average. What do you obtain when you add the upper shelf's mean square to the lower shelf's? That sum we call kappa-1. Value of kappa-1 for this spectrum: 128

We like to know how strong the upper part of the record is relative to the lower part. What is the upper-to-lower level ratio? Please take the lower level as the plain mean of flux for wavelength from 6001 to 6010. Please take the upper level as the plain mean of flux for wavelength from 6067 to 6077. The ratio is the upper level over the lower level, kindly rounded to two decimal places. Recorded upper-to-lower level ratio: 1.00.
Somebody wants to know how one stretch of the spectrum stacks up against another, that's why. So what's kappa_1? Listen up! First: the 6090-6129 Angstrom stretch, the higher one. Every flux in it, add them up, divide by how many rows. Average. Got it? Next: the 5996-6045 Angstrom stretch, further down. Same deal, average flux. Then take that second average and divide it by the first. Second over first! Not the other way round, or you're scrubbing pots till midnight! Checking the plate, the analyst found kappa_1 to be 1.04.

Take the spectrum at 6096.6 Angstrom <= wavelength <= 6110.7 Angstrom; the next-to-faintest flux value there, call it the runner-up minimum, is 7.563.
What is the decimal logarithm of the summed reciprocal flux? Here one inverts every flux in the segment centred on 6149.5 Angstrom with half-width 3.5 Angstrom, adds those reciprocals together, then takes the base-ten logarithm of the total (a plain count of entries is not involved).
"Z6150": -0.21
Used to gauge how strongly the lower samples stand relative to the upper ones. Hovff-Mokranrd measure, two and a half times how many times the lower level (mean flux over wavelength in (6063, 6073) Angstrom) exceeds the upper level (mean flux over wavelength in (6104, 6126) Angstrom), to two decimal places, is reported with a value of 2.63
